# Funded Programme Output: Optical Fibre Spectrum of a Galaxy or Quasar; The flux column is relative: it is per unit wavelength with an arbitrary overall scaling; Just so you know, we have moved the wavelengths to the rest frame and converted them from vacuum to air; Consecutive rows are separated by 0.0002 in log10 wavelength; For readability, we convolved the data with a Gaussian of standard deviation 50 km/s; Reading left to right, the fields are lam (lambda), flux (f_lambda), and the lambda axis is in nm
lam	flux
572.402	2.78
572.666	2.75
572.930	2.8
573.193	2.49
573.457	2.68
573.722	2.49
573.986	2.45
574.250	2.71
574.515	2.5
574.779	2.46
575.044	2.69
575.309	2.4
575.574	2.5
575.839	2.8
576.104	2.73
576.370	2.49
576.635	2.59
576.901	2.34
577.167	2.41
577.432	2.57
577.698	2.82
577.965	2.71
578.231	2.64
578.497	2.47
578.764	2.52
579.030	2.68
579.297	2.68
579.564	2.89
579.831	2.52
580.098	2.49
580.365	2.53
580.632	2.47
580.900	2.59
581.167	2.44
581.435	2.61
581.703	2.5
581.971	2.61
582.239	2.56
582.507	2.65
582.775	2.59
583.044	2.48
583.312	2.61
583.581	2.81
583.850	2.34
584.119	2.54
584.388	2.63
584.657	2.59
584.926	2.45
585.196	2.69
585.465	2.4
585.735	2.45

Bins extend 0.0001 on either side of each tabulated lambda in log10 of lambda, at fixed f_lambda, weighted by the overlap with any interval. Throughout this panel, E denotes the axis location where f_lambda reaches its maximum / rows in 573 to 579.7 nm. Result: 579.564 nm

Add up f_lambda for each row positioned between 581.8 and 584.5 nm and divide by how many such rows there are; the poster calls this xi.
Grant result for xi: 2.58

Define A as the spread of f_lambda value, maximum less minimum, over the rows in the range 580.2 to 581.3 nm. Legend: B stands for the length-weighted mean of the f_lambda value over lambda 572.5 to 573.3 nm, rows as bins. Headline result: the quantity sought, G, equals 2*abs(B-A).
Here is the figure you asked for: 5.08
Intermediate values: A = 0.15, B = 2.69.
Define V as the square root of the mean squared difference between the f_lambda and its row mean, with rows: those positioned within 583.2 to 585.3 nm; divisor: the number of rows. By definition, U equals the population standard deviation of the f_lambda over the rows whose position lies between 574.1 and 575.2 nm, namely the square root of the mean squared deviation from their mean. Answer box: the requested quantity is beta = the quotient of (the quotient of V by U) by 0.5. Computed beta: 2.4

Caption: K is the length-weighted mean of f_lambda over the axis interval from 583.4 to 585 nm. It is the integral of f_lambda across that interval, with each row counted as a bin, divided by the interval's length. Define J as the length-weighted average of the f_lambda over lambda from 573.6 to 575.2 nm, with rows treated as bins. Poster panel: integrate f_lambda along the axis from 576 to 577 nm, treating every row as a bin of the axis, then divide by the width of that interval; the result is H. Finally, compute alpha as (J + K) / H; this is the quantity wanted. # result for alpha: 2.02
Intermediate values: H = 2.54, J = 2.55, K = 2.566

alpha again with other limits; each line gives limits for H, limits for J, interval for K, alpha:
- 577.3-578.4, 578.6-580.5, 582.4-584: 1.94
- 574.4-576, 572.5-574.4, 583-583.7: 2.06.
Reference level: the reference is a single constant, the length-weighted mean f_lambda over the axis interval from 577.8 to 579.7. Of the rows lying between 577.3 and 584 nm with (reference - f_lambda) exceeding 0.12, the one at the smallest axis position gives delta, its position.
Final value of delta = 578.497 nm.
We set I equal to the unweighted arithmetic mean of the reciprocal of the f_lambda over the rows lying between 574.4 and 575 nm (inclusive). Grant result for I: 0.403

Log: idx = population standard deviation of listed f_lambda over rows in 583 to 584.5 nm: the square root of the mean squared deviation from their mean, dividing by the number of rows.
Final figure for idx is 0.144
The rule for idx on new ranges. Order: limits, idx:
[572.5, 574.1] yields 0.138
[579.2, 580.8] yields 0.148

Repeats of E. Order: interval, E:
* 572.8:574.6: 572.930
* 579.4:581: 579.564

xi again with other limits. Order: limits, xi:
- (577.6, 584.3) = 2.59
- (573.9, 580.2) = 2.59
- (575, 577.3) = 2.55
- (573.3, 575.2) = 2.57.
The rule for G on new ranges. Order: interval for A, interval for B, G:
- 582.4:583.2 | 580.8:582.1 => 4.76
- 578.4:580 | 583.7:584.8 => 4.22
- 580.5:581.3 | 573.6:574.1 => 4.64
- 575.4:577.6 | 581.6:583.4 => 4.22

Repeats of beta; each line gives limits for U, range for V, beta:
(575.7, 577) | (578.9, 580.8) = 1.7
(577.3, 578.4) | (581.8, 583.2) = 1.2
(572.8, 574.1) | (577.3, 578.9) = 1.7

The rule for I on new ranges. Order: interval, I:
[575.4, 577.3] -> 0.393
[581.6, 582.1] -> 0.392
